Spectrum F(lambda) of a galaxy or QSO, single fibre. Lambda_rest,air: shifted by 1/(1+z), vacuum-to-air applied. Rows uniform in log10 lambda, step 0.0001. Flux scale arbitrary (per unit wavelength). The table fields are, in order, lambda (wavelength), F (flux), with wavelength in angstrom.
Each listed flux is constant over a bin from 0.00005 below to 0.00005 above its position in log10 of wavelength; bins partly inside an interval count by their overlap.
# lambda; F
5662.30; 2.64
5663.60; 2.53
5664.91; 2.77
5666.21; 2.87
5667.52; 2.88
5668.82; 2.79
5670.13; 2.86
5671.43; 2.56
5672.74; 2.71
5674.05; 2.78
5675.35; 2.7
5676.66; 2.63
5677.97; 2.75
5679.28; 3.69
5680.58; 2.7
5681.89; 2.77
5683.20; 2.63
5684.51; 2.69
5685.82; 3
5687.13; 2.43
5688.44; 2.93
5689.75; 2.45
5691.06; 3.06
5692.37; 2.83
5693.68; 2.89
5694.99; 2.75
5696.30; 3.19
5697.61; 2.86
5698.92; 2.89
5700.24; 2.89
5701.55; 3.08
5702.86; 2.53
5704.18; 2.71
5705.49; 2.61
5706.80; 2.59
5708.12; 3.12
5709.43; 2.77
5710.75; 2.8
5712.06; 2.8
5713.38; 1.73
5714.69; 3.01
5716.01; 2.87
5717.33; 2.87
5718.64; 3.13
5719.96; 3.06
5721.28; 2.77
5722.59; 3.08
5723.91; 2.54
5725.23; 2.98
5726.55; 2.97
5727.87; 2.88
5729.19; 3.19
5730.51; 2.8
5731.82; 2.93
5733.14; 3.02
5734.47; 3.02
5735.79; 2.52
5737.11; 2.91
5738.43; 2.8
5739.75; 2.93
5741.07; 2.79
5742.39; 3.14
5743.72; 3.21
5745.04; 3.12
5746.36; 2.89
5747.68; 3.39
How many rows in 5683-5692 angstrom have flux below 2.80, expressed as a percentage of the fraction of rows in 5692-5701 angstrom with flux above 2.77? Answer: 467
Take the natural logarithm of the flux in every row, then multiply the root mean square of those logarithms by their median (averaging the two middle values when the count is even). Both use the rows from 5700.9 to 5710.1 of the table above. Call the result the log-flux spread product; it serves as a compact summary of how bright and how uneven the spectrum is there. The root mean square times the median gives 1.02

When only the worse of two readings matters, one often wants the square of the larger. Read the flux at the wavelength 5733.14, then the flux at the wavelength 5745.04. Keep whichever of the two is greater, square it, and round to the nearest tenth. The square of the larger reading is 9.7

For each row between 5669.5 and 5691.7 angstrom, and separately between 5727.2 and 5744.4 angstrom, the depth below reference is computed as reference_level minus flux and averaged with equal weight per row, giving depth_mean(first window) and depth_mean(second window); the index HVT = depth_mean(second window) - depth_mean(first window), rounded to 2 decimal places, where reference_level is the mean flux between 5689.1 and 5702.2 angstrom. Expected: -0.15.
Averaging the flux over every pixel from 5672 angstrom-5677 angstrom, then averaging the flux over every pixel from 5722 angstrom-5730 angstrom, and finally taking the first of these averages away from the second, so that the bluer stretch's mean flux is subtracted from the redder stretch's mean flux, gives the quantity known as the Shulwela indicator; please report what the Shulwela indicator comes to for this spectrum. 0.23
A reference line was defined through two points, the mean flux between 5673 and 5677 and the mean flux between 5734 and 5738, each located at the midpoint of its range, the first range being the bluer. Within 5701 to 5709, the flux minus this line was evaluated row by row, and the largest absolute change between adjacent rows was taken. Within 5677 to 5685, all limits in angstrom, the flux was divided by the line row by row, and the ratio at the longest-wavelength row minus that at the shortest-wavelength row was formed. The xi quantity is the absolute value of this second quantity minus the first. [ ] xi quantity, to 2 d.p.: 0.58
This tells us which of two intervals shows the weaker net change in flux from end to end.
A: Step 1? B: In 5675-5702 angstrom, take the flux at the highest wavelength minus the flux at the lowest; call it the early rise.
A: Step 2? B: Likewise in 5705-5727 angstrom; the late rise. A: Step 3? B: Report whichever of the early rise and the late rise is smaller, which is 0.4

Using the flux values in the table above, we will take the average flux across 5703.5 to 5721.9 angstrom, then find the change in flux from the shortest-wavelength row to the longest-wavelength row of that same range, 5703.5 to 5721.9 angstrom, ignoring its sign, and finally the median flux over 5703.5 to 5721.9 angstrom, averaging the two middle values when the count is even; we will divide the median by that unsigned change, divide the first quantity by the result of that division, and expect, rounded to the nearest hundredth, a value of 0.06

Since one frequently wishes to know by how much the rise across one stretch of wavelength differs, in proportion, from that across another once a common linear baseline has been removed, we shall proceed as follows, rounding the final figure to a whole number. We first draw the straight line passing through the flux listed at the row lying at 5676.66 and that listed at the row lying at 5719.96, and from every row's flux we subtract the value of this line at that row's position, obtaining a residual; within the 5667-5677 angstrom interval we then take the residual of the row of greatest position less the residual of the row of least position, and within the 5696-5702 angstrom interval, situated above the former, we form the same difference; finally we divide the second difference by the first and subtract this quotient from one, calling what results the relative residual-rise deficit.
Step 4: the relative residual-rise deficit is 1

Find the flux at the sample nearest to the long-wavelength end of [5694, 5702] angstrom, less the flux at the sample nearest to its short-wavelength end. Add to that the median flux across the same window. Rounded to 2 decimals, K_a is 3.22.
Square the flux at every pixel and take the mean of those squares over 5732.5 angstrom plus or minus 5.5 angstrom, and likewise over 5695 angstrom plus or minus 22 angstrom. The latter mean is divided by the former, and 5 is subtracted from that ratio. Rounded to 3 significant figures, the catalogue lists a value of -4.07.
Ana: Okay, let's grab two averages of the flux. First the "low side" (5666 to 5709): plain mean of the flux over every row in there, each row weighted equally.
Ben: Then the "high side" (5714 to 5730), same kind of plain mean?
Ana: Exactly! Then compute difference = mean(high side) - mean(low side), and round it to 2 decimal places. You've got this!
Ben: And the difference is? 0.13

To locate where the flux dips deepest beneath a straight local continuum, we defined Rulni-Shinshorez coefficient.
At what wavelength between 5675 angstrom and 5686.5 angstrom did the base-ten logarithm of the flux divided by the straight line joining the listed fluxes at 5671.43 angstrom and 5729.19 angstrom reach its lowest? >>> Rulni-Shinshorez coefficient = 5683.20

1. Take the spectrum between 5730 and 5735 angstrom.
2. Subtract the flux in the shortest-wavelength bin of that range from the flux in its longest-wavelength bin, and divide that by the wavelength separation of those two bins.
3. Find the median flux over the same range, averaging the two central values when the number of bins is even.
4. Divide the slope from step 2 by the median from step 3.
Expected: 0.019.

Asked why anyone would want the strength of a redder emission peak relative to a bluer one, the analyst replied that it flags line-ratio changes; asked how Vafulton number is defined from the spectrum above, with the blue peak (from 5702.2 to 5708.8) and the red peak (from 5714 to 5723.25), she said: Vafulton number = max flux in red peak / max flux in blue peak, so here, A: 1.00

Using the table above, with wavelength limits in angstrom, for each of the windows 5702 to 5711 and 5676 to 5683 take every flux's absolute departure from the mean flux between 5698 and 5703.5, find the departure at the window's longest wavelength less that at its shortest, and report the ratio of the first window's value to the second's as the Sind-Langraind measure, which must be 1.9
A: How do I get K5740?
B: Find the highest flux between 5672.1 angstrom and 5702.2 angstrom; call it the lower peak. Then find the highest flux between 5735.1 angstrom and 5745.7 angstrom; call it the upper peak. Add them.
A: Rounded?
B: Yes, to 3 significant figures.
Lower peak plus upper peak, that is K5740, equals 6.90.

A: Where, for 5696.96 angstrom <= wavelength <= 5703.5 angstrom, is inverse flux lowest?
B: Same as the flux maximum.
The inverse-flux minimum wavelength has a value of 5701.55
